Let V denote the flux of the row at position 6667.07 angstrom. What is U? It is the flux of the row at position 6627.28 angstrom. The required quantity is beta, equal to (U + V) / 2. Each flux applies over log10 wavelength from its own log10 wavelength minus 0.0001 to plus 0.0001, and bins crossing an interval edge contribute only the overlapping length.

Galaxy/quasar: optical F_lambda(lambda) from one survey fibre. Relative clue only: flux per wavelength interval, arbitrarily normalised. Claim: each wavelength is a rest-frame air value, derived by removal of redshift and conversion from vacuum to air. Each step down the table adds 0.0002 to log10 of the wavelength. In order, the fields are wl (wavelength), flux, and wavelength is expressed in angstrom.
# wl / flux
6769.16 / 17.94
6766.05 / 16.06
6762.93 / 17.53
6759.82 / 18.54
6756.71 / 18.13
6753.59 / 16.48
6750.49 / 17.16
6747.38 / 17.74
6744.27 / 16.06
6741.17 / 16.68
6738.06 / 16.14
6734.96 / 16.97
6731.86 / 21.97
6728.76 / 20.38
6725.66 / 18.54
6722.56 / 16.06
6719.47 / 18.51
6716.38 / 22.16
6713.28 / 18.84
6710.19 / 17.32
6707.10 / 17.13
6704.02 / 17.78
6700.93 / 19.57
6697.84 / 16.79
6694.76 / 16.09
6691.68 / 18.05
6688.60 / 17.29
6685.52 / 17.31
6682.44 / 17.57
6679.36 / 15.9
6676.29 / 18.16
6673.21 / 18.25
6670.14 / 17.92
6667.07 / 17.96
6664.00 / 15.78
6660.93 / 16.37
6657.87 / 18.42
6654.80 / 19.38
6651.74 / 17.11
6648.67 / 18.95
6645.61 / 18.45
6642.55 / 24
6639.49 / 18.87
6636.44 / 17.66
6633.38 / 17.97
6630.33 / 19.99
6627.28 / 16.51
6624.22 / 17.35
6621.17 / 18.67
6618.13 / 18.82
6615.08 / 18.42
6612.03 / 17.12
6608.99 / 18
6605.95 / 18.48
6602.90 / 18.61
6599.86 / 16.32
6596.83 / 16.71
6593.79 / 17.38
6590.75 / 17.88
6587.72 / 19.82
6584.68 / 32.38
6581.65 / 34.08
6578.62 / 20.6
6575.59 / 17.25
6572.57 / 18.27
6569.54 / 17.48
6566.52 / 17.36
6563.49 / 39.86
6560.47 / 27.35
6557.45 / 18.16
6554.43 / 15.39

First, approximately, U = 16.51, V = 17.96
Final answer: 17.2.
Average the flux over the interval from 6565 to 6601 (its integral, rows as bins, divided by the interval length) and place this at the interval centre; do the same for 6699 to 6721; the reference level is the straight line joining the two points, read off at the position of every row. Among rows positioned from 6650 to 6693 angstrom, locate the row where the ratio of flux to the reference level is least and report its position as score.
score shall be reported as 6664.00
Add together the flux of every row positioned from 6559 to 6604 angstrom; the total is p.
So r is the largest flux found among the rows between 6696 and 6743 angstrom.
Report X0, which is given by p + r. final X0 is 354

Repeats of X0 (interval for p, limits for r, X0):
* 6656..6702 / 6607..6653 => 285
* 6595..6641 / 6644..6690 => 289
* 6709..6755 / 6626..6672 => 295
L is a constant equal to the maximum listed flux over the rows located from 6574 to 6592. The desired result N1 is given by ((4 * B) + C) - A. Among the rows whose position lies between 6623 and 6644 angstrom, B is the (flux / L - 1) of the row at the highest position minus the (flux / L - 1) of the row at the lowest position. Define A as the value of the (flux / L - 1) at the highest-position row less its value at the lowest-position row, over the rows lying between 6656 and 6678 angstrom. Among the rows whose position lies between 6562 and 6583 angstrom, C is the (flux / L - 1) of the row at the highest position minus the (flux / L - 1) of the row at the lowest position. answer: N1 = 0.62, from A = -0.01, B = 0.20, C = -0.17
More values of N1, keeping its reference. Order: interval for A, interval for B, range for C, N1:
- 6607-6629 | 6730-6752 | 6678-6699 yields -0.49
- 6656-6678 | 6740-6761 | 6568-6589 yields 0.29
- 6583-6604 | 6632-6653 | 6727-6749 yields 0.23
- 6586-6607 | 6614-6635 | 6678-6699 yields 0.01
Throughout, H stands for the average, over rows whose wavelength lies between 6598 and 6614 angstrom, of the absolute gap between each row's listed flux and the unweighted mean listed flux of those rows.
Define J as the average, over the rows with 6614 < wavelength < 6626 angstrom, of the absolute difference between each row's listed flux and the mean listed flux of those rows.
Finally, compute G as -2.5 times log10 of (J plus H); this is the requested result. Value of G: -0.3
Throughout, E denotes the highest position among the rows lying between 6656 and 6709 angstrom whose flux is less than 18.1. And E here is 6707.10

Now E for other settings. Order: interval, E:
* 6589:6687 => 6685.52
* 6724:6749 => 6747.38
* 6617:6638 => 6636.44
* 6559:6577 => 6575.59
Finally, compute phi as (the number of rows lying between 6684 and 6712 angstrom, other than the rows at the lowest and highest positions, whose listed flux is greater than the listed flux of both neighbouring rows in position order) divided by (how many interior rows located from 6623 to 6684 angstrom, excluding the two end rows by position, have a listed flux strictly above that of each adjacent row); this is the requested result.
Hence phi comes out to 0.3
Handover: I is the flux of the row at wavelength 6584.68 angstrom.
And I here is 32.38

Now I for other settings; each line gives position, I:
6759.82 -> 18.54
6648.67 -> 18.95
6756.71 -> 18.13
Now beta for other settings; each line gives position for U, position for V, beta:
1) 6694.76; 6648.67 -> 17.5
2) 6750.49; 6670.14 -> 17.5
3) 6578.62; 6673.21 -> 19.4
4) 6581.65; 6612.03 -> 25.6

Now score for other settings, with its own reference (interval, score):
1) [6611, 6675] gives 6664.00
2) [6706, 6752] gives 6722.56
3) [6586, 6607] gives 6599.86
